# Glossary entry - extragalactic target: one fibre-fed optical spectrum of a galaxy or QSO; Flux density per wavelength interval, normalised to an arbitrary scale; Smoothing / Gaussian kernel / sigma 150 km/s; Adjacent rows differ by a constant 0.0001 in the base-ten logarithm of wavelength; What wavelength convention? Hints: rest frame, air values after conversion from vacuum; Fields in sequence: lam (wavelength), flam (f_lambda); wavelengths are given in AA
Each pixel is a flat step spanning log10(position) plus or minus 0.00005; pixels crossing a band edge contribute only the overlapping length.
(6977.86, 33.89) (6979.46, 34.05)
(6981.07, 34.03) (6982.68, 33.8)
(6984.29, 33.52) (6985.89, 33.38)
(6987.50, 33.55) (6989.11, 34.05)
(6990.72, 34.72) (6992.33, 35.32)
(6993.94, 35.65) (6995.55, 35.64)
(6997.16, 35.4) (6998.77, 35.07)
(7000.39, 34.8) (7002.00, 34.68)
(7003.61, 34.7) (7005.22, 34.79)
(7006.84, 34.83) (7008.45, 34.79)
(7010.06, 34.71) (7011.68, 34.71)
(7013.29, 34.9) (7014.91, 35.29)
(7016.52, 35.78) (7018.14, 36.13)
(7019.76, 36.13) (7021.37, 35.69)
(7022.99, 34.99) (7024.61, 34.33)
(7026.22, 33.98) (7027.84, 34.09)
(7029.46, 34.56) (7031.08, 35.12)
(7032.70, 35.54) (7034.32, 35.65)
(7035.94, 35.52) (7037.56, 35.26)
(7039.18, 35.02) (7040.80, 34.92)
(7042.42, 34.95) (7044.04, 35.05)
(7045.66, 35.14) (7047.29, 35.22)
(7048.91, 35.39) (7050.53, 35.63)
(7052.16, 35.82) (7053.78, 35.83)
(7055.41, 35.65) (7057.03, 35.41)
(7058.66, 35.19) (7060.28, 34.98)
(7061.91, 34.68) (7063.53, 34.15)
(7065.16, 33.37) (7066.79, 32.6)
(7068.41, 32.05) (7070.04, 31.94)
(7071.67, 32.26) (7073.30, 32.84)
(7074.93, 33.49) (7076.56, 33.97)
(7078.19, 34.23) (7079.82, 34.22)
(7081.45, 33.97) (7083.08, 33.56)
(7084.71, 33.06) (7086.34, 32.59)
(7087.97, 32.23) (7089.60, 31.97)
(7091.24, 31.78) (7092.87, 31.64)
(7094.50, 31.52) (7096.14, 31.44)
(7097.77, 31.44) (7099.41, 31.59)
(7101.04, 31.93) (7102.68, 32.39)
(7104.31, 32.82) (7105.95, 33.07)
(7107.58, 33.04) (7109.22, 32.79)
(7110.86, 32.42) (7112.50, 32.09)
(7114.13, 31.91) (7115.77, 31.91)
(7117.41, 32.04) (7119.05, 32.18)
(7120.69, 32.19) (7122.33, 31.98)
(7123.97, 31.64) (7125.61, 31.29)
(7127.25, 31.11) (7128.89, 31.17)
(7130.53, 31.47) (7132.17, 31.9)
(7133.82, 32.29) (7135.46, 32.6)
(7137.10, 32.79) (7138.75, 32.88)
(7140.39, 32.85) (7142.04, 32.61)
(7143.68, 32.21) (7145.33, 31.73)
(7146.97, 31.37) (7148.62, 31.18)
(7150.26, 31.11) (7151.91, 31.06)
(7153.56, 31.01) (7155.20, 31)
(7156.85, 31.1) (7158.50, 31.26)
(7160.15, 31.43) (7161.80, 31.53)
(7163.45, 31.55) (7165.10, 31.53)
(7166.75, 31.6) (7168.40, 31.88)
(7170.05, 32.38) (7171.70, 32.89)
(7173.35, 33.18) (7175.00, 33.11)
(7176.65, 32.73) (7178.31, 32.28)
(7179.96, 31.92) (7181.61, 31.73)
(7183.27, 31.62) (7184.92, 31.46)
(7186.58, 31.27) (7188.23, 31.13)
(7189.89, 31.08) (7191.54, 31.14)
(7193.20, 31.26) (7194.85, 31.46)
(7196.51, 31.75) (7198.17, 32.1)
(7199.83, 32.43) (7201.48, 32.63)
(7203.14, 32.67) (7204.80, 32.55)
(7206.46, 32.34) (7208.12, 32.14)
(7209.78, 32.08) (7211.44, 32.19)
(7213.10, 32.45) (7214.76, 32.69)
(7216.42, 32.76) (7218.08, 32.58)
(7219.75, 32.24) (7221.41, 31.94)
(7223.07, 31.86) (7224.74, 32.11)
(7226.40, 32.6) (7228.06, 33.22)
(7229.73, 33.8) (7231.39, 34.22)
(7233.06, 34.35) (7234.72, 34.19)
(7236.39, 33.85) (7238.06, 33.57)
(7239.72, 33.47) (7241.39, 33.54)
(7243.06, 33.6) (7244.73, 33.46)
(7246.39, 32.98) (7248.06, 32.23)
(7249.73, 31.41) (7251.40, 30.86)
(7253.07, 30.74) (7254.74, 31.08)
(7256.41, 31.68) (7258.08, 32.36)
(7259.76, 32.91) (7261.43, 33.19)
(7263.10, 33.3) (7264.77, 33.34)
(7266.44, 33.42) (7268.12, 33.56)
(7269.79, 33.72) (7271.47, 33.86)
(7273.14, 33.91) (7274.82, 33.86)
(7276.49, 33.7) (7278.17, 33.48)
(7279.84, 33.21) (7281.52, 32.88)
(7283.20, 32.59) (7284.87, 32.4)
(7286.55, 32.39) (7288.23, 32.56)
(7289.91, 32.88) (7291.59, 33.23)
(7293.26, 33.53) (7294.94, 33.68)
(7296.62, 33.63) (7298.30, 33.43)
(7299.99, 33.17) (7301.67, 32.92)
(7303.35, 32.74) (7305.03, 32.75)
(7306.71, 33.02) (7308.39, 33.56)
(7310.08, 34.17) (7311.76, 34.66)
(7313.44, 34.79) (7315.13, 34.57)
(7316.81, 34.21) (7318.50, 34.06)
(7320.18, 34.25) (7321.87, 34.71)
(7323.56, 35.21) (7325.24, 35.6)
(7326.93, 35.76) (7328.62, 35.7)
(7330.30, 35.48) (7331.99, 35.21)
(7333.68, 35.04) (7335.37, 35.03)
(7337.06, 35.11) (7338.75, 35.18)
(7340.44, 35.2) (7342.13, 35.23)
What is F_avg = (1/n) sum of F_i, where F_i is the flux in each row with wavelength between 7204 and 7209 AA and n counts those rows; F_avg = 32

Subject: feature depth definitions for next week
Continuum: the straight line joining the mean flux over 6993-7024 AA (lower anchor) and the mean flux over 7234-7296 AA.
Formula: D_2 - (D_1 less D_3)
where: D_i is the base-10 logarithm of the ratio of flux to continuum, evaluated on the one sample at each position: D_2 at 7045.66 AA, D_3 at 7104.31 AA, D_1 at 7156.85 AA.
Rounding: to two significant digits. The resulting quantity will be 0.021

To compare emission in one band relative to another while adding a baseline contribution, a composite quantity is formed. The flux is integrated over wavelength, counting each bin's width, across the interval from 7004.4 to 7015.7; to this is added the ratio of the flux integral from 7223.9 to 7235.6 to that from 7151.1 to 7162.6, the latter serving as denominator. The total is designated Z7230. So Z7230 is 395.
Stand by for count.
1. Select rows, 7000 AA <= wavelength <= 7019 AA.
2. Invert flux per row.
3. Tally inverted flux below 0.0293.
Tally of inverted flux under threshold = 12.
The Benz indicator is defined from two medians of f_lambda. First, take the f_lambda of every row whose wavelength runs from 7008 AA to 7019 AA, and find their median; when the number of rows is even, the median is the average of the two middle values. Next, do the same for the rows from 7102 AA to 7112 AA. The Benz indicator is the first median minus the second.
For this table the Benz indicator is 2.1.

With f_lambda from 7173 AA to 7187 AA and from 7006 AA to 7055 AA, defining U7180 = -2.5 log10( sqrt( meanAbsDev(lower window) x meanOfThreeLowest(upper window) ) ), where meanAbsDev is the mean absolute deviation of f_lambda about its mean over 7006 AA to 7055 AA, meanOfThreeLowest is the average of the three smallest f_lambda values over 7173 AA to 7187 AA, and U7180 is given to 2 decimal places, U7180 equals -1.42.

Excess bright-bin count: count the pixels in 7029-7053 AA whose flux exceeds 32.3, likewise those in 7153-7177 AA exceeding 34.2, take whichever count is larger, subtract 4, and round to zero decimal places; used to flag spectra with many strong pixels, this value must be 11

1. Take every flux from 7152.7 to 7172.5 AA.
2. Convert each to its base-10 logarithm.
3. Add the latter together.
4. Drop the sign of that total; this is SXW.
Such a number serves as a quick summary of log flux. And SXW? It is 18.0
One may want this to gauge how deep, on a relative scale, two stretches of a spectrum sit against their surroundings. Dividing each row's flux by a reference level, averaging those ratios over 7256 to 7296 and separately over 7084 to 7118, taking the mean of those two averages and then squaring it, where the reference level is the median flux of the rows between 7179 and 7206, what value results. 1.06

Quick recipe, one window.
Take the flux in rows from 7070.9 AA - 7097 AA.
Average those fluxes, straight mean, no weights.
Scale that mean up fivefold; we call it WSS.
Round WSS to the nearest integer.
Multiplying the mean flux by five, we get 164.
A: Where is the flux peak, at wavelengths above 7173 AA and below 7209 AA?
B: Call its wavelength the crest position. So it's 7173.35 AA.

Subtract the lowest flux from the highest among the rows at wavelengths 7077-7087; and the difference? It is 1.6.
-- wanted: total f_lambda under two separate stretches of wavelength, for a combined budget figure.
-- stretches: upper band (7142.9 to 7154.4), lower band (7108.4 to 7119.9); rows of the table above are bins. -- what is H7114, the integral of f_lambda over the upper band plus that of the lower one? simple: 731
